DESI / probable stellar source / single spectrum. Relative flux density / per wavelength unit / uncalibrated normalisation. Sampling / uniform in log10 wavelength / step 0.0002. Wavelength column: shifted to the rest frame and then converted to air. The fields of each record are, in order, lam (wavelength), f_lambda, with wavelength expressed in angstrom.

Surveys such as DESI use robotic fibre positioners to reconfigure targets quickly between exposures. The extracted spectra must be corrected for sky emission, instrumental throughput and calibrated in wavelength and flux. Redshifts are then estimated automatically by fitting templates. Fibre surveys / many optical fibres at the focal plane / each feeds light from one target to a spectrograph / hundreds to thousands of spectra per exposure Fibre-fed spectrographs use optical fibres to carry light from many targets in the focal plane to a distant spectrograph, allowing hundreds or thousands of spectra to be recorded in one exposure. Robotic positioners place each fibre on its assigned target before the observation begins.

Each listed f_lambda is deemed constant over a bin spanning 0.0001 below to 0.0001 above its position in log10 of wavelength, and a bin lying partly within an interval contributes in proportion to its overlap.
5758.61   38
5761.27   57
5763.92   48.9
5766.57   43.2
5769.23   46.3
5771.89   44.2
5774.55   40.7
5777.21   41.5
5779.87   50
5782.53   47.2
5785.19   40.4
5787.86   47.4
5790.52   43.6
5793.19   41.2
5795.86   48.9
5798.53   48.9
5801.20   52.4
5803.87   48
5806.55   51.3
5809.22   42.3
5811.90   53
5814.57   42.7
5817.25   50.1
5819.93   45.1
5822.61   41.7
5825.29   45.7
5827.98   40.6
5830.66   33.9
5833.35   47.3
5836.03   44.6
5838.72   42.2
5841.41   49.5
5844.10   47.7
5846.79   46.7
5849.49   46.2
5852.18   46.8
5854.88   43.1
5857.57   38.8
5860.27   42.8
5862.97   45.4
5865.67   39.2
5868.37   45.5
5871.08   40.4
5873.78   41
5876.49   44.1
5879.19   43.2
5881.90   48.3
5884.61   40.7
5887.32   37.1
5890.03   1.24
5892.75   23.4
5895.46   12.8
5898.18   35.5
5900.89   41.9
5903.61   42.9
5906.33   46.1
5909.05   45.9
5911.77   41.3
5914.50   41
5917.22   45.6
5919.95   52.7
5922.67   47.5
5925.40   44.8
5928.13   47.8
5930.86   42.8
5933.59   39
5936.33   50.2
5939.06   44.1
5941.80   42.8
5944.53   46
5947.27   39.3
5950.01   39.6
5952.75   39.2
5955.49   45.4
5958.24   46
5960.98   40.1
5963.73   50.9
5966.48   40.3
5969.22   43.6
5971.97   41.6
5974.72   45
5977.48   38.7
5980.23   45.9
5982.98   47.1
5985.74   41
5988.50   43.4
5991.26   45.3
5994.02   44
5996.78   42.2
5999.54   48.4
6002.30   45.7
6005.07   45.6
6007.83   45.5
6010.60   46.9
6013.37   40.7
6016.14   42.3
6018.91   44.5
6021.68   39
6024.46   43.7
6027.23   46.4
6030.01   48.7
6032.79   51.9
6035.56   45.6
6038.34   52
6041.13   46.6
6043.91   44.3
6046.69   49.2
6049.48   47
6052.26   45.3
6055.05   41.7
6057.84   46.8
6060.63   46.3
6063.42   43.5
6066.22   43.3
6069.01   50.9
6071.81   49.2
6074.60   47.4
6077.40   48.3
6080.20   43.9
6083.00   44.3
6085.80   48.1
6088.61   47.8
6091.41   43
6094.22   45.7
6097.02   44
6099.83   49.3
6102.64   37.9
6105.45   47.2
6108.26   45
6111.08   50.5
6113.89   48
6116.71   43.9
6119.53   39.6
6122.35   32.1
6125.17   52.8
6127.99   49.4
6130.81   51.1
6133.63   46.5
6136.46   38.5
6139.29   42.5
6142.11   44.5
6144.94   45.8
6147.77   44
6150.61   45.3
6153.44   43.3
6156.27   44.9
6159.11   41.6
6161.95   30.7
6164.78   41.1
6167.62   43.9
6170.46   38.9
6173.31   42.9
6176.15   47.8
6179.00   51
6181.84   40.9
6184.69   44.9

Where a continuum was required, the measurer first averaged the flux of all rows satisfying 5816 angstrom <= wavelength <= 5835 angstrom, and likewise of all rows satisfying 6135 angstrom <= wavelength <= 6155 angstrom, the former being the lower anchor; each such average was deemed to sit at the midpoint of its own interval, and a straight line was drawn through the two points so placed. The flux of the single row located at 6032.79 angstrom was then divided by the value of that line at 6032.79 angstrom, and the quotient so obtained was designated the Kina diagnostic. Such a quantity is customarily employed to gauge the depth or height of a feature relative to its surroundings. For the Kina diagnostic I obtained 1.19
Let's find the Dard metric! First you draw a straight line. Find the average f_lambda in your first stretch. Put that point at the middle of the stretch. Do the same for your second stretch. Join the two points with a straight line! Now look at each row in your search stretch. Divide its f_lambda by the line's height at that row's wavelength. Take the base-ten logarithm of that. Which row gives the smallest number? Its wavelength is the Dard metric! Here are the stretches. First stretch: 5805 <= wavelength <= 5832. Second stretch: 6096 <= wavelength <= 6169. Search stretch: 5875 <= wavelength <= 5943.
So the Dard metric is 5890.03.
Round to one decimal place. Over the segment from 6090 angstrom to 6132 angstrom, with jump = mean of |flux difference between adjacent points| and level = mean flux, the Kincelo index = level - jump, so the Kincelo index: 39.4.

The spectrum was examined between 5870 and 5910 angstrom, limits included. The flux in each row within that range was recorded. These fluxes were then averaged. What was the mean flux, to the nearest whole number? 36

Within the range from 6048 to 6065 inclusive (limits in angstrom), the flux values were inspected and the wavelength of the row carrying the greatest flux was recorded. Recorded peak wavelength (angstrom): 6049.48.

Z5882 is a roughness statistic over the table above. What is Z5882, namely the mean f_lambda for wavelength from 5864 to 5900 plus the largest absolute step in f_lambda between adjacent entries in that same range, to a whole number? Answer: 71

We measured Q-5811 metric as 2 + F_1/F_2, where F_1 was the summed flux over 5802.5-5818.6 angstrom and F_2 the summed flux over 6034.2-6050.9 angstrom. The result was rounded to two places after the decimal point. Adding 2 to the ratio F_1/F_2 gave 3.01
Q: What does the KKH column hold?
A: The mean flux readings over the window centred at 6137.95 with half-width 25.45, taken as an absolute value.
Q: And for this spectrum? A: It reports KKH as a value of 43.6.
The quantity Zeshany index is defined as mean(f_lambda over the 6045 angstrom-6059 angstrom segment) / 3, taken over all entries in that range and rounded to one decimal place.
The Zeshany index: 15.3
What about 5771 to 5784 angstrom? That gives 14.9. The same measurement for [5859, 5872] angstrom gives 14.2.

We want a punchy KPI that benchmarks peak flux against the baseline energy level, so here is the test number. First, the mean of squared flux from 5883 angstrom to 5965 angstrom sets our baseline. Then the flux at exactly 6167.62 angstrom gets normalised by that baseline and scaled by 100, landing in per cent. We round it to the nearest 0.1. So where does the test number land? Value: 2.5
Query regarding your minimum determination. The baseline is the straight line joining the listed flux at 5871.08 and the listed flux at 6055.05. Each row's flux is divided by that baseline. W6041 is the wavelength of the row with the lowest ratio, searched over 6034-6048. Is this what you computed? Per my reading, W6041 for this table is 6043.91 angstrom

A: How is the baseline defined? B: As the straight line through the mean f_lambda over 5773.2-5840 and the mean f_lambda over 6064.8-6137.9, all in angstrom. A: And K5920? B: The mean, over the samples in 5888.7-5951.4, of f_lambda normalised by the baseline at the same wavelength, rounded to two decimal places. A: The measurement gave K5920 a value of 0.88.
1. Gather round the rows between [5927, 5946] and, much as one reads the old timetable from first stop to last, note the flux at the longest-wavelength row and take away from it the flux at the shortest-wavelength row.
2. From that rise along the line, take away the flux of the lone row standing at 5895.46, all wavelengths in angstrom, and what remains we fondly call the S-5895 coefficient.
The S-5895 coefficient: -15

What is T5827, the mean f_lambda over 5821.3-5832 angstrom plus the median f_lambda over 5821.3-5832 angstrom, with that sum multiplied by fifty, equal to 4081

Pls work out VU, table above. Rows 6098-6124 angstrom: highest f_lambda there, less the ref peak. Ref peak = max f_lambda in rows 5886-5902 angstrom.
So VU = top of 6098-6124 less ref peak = 8.6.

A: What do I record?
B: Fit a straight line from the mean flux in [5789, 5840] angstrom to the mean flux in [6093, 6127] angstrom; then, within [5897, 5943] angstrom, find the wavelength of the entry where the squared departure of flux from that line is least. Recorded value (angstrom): 5925.40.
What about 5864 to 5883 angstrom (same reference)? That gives 5868.37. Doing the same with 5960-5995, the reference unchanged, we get 5974.72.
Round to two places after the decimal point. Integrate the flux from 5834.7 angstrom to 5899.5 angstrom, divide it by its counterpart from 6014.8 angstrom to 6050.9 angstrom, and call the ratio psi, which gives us 1.53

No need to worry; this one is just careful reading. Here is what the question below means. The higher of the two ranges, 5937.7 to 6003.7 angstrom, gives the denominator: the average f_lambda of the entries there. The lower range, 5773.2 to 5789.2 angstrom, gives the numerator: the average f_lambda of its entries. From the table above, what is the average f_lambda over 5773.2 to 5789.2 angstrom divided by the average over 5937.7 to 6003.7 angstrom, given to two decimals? 1.02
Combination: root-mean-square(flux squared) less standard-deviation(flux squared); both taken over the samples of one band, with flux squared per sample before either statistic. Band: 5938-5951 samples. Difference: 1595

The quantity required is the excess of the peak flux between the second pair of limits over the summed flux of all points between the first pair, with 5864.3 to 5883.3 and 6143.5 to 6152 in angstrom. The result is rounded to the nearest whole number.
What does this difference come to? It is -256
